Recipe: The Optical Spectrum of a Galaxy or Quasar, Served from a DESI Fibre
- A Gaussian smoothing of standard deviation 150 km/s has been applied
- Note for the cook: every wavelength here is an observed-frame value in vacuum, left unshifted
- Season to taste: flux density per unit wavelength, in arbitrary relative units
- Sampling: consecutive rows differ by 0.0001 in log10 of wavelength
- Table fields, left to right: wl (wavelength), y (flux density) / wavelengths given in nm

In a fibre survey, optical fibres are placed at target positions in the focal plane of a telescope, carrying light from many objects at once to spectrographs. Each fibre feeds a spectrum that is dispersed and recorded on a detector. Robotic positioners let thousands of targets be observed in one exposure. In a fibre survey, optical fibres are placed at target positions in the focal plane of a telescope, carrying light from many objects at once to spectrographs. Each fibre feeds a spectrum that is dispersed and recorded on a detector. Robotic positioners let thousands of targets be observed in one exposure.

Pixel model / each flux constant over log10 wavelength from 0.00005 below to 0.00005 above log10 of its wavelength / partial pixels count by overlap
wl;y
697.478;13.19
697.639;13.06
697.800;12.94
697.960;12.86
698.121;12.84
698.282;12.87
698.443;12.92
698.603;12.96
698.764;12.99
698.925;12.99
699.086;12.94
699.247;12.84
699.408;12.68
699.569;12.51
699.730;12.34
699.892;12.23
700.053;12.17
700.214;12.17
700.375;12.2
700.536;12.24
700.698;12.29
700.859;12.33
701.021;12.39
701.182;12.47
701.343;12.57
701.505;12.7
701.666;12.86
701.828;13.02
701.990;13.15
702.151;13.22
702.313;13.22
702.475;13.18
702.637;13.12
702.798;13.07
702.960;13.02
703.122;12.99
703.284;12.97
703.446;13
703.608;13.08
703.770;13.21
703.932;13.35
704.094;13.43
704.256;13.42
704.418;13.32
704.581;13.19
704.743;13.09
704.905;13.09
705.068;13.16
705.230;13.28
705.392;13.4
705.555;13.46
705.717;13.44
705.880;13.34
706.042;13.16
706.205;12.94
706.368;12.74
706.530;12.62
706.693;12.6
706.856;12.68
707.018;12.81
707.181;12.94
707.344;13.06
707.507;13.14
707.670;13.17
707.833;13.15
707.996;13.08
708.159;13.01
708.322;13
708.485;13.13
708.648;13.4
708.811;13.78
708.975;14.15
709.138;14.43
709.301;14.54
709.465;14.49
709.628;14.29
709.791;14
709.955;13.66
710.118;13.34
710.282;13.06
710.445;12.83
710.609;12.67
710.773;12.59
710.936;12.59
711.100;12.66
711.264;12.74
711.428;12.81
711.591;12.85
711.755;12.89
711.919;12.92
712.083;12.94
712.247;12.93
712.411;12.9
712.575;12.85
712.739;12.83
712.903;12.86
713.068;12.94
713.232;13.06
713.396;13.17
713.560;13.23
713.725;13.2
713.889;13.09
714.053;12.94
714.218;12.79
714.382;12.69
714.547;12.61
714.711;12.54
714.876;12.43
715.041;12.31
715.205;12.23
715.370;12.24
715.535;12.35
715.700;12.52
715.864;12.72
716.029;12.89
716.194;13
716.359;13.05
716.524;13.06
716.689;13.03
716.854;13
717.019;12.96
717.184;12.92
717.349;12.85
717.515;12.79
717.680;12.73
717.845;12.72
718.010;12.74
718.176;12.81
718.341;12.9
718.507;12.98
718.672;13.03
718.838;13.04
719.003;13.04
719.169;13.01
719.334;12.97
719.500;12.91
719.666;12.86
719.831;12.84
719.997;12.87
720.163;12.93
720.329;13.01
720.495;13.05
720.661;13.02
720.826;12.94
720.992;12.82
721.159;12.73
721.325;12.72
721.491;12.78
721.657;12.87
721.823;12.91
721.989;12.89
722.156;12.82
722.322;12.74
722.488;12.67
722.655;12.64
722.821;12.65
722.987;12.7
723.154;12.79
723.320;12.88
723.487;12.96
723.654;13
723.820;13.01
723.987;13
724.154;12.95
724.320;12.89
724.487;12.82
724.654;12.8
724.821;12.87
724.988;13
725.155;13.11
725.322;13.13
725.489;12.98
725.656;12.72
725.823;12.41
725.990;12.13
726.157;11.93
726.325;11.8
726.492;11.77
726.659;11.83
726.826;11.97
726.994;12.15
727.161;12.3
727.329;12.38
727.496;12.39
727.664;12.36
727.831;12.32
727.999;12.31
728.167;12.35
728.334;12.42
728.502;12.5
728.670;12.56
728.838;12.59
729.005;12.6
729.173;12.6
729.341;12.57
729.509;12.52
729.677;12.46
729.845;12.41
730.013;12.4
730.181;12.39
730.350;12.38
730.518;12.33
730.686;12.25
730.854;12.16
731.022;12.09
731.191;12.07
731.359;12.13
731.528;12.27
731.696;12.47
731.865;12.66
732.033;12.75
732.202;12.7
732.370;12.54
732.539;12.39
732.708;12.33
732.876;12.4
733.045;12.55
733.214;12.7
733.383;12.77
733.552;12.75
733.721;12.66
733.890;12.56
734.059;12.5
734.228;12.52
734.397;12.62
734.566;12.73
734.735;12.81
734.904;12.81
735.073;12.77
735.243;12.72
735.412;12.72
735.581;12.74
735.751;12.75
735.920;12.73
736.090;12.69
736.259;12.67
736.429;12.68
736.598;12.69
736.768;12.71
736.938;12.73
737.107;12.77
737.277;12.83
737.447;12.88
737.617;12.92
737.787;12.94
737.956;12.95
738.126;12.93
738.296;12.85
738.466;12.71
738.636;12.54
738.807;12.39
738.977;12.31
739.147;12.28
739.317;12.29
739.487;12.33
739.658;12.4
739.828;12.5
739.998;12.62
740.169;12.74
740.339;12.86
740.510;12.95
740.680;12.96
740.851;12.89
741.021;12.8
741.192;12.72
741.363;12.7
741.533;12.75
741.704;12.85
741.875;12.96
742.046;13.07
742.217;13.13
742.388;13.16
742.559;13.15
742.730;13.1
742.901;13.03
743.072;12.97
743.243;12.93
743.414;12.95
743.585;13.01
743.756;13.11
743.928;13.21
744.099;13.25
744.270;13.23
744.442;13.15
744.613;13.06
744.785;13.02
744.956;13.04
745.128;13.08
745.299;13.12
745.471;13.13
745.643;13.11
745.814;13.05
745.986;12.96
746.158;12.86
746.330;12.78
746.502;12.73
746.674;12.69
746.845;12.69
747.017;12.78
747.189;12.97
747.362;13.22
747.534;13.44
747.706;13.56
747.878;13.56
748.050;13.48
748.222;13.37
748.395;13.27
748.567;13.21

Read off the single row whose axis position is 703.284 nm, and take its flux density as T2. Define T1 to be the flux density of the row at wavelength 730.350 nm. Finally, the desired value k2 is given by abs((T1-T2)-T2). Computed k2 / 13.6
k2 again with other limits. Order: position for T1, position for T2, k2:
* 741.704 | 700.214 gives 11.5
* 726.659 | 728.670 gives 13.3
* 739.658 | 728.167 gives 12.3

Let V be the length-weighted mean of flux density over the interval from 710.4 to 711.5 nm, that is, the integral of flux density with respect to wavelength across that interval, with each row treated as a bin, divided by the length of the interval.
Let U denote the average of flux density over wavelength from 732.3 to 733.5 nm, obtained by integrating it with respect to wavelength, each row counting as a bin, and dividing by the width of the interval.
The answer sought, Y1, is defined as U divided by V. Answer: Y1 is 0.99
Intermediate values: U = 12.5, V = 12.7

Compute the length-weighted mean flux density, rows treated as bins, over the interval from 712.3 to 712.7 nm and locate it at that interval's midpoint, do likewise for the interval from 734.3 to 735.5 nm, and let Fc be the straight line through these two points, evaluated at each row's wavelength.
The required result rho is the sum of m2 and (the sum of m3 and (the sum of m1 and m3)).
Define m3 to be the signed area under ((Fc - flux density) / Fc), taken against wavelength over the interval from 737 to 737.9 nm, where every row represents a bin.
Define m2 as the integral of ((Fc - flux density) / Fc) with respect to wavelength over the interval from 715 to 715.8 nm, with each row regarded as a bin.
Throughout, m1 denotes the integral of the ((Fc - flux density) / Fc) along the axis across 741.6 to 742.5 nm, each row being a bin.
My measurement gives -0.010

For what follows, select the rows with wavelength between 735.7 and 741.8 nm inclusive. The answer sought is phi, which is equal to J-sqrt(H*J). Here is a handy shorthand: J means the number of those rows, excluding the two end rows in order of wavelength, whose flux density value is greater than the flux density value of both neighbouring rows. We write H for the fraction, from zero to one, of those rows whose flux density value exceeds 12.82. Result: 1.18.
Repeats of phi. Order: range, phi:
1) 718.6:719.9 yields 0.00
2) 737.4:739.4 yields 0.29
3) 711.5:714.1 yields 0.59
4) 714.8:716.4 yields 0.00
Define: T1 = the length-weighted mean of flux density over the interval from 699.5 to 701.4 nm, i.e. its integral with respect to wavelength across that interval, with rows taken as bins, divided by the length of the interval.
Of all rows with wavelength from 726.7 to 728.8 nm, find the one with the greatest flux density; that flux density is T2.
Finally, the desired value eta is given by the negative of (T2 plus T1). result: -24.9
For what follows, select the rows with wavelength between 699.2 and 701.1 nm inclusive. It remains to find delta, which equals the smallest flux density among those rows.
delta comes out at 12.17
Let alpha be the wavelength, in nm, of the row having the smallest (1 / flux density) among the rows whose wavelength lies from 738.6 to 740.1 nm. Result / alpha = 739.998 nm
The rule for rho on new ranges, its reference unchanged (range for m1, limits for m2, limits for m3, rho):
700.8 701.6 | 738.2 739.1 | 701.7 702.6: 0.012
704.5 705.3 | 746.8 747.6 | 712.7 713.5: -0.051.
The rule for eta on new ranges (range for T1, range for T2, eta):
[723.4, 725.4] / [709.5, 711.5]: -27.2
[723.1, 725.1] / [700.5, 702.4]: -26.1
